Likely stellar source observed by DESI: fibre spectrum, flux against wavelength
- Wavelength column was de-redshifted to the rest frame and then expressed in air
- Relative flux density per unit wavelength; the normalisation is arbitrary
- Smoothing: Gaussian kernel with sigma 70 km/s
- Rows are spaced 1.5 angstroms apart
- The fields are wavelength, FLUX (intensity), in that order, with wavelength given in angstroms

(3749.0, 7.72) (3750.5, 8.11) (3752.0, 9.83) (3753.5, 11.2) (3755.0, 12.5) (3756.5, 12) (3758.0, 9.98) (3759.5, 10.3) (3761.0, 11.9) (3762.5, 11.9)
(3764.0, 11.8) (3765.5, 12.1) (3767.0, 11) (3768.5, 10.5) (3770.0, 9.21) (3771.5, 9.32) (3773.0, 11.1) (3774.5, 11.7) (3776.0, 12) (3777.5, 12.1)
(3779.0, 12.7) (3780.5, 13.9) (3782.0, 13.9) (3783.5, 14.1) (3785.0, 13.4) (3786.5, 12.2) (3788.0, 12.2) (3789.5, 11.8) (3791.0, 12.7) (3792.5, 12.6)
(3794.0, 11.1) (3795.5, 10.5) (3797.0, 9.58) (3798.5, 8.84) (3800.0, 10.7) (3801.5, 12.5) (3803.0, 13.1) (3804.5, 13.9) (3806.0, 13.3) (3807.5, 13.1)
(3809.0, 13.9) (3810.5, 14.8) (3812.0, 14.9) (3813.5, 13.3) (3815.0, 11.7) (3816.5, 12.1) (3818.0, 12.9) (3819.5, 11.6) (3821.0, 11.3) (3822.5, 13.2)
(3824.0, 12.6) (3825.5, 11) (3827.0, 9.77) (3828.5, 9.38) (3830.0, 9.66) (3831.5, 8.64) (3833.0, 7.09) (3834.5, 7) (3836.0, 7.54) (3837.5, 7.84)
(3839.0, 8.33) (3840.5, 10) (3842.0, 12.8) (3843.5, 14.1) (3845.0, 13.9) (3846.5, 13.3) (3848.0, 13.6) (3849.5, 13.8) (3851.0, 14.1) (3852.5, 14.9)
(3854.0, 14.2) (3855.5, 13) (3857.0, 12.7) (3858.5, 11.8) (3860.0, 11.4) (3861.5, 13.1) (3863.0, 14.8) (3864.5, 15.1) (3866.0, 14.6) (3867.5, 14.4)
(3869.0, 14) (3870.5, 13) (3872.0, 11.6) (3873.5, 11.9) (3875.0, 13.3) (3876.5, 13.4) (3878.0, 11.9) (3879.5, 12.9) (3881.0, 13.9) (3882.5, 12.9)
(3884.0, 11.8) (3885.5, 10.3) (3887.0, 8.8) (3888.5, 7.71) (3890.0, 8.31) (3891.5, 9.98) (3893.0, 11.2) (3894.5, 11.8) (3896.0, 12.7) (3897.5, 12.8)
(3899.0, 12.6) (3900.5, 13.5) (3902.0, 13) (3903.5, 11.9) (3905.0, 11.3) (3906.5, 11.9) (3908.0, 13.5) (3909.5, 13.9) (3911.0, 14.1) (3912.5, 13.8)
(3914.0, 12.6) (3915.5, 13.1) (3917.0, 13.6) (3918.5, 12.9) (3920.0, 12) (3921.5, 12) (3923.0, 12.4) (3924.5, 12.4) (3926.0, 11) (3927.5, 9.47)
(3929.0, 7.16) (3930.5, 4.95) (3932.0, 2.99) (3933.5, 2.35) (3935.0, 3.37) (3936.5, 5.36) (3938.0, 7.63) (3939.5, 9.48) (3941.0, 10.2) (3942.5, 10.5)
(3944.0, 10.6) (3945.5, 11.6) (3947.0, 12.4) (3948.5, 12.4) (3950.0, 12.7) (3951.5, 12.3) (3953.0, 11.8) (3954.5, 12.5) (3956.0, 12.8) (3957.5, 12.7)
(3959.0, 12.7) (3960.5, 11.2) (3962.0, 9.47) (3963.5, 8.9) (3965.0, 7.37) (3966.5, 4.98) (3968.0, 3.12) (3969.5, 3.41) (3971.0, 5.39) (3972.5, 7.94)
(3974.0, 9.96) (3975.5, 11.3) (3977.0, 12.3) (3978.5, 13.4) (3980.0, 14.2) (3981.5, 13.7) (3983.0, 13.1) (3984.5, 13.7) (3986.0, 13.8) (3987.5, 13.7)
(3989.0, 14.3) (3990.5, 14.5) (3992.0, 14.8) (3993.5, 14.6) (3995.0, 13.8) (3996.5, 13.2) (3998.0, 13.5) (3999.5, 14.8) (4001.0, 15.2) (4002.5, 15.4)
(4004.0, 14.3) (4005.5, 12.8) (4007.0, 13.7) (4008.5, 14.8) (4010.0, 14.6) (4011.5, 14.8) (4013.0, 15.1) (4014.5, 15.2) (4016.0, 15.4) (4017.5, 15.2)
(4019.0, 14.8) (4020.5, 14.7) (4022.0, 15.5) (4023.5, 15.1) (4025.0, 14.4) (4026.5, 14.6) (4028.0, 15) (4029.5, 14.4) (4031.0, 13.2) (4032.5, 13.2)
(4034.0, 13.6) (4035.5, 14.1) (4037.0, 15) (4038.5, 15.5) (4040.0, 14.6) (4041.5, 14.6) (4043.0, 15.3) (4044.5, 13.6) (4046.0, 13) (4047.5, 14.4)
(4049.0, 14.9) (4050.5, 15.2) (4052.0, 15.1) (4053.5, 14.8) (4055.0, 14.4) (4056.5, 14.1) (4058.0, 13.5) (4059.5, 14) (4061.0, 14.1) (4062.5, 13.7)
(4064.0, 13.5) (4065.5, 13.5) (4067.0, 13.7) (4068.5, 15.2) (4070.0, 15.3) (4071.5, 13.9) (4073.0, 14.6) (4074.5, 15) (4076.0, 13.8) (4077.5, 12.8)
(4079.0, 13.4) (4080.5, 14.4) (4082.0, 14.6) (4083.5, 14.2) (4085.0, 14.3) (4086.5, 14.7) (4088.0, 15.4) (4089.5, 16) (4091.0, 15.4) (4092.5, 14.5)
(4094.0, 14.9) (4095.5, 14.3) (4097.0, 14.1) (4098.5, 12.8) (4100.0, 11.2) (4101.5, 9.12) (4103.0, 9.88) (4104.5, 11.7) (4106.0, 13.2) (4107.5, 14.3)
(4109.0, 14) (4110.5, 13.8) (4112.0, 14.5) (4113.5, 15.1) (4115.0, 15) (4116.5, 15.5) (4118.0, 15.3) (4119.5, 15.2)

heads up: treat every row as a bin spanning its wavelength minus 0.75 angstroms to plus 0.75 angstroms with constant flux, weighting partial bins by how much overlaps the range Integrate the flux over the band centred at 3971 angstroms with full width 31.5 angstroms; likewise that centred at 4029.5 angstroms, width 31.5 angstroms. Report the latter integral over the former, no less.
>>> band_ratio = 1.42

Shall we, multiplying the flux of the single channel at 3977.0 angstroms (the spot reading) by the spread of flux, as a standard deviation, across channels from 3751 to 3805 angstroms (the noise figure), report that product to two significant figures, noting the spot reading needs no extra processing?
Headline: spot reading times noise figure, 17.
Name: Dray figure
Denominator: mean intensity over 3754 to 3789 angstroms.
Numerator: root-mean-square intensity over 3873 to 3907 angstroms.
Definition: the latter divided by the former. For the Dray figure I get 1.00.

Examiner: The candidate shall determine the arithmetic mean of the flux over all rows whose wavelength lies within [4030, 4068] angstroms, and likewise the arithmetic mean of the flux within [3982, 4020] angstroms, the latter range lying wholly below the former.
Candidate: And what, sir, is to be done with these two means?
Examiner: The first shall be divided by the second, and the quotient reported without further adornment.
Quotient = 0.99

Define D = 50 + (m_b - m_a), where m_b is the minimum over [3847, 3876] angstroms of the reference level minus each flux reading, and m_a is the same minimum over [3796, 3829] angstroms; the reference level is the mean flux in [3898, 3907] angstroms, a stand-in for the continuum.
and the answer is 49.8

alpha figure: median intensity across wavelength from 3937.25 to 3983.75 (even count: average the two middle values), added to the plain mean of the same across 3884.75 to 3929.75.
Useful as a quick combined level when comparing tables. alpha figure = 23.0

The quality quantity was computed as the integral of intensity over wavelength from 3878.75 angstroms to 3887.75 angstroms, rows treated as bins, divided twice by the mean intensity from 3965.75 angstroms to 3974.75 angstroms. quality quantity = 3.1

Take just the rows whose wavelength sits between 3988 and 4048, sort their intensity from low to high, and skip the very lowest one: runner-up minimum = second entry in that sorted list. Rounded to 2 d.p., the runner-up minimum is 13.00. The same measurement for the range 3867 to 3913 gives 8.31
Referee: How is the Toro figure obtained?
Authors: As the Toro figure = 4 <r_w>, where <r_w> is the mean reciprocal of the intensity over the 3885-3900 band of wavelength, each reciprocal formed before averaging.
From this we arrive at 0.39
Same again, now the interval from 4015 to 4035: 0.28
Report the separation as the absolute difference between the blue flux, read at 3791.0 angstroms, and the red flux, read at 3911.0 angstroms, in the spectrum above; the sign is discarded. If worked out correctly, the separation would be 1.4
